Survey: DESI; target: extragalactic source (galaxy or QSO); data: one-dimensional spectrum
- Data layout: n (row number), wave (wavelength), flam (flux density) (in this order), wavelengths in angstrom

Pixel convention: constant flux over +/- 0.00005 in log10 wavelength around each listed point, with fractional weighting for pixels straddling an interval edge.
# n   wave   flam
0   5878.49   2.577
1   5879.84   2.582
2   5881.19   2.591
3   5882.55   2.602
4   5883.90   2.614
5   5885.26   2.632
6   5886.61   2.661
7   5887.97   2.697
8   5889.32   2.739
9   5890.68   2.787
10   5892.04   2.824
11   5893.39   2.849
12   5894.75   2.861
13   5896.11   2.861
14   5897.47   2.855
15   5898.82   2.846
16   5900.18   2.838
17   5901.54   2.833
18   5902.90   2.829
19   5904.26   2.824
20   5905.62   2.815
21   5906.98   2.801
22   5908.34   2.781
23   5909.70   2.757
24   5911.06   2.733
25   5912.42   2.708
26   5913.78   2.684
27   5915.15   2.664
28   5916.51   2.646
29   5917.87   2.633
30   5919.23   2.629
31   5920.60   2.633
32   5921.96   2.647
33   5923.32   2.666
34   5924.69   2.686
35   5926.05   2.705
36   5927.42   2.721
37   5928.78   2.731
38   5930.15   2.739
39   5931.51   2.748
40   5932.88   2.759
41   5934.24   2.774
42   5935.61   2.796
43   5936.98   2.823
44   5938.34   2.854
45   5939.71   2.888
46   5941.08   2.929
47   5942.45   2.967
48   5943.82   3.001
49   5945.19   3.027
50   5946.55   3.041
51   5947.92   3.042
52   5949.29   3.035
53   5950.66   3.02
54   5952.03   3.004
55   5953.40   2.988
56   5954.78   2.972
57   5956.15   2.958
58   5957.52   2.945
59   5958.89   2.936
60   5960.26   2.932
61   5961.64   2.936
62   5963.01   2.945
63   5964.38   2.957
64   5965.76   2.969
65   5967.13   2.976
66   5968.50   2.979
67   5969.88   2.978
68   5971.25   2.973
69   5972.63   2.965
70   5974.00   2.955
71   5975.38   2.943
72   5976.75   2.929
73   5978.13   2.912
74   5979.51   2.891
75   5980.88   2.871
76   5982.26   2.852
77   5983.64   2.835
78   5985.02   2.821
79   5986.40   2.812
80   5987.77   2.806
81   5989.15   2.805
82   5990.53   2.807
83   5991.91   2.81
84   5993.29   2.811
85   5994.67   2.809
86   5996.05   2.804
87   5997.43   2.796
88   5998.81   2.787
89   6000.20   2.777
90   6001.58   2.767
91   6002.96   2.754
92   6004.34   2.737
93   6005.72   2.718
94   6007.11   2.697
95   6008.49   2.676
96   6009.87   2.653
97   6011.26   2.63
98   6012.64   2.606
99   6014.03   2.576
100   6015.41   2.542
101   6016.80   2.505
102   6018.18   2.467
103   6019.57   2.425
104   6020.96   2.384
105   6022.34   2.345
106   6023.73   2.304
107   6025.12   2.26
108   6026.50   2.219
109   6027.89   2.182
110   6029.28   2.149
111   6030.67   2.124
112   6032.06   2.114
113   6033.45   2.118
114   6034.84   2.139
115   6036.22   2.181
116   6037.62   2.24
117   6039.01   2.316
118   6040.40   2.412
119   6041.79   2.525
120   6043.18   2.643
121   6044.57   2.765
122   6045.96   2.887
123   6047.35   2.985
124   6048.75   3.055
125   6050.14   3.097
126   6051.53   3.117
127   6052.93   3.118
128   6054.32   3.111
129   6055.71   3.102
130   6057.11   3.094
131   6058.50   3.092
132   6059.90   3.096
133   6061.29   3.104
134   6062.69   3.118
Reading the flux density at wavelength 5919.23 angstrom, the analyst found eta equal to 2.629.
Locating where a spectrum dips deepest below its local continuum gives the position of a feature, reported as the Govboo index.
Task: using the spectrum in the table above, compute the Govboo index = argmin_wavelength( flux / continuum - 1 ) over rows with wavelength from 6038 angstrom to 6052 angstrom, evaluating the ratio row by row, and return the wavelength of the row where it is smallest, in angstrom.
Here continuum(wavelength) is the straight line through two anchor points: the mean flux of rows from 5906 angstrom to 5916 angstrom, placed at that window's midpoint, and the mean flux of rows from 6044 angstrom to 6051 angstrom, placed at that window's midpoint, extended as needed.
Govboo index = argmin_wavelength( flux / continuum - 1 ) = 6039.01 angstrom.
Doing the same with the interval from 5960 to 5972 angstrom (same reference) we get 5960.26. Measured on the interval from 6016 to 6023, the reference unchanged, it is 6022.34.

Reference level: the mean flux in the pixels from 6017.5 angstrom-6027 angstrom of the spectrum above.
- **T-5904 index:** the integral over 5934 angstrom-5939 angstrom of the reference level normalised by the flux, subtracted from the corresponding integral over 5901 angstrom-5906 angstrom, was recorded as 0.0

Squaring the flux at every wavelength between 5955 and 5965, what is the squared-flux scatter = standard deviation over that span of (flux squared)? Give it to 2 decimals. 0.06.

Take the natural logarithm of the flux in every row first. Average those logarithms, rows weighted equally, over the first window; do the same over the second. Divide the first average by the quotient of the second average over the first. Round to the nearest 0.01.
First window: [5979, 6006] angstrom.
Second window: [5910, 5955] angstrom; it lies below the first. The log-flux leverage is 1.03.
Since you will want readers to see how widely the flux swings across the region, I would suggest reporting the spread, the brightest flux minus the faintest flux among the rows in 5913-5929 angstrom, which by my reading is 0.10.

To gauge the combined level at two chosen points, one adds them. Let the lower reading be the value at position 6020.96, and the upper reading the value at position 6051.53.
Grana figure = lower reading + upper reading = 5.5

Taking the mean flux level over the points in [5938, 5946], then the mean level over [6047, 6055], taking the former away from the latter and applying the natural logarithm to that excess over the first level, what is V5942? -2.0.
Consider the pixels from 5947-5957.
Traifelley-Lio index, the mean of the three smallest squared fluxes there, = 8.8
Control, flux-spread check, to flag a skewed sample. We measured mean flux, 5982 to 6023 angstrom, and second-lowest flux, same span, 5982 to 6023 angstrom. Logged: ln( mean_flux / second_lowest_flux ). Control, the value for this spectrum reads 0.122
